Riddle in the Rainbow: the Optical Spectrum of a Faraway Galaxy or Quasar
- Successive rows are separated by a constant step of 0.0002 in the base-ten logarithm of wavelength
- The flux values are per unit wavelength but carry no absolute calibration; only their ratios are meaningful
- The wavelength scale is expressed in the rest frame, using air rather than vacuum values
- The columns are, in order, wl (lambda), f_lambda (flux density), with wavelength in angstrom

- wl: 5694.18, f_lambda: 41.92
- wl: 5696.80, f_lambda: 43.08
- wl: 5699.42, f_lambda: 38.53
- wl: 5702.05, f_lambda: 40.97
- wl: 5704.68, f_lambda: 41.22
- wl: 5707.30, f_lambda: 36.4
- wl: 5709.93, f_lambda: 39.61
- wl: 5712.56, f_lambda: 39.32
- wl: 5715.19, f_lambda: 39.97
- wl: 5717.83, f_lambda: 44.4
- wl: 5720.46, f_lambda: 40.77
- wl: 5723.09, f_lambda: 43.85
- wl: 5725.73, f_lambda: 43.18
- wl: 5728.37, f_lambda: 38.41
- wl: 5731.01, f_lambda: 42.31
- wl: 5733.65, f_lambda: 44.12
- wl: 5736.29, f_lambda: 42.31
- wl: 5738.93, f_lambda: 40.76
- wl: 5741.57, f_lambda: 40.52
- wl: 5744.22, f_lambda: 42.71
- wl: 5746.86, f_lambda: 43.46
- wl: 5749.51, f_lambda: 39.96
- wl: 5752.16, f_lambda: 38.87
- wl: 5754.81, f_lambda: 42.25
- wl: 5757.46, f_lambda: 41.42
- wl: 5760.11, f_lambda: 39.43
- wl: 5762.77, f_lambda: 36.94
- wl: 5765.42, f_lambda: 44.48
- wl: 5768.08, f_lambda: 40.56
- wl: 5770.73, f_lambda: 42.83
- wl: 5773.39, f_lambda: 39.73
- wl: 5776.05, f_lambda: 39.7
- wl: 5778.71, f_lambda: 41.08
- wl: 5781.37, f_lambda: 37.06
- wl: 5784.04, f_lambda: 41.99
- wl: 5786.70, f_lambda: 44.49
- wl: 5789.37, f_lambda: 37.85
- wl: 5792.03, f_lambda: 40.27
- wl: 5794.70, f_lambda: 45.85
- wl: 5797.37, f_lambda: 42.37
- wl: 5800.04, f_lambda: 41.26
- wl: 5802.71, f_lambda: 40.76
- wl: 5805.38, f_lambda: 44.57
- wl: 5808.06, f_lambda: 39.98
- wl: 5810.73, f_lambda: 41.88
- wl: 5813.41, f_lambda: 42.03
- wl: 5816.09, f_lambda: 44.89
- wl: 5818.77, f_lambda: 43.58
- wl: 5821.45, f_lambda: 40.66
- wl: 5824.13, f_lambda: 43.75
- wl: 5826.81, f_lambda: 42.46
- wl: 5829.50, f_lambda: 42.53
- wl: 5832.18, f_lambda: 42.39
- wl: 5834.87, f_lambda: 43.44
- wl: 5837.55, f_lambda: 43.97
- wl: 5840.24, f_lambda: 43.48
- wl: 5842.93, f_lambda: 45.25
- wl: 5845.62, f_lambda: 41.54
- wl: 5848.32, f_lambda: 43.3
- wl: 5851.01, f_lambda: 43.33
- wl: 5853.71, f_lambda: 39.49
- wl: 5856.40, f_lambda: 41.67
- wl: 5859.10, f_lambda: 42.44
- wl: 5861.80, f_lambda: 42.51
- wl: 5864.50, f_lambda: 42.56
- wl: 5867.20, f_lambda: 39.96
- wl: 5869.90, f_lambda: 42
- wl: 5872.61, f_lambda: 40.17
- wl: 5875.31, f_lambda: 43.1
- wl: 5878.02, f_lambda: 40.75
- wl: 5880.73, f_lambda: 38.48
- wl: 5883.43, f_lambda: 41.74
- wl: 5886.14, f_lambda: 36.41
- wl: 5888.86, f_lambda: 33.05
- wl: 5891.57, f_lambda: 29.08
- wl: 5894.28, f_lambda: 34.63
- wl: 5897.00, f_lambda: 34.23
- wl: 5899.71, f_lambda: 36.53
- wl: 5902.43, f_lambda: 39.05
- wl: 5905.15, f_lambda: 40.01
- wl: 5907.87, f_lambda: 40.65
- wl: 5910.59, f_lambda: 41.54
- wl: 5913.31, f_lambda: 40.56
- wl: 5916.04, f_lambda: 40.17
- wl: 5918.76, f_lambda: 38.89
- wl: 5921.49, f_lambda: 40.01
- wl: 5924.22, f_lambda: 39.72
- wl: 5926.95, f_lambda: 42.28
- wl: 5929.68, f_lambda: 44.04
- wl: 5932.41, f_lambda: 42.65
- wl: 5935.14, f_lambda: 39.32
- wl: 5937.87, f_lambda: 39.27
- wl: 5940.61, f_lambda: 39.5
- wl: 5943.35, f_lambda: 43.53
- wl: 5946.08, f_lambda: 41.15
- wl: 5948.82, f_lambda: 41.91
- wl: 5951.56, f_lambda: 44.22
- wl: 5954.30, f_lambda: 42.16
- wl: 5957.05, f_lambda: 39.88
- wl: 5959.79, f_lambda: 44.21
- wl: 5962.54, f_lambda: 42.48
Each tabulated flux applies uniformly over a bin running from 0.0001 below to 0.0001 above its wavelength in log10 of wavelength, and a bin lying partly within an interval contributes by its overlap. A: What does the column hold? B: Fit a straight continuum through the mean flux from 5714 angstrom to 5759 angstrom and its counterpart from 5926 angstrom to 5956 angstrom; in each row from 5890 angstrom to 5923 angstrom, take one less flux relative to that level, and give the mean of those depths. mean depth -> 0.09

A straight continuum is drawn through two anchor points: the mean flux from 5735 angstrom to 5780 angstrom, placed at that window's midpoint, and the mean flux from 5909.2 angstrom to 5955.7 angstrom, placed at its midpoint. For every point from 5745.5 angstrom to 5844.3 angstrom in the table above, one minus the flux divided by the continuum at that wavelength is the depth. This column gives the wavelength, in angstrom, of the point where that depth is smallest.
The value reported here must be 5794.70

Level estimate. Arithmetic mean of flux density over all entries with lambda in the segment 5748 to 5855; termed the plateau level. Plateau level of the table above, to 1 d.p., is 41.8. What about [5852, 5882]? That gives 41.2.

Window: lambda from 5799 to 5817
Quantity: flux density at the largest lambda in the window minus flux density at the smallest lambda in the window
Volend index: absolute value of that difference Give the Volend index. 3.6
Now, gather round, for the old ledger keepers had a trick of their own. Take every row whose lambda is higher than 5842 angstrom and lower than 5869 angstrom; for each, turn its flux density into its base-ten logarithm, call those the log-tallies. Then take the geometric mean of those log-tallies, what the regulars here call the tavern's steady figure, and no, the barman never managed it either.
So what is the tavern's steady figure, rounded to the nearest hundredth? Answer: 1.62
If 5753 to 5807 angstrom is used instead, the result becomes 1.61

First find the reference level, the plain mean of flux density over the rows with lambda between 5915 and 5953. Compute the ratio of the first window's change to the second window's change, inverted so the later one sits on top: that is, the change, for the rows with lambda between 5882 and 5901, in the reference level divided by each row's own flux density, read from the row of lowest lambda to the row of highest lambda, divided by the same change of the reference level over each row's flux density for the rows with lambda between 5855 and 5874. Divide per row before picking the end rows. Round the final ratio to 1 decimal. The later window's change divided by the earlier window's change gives 3.8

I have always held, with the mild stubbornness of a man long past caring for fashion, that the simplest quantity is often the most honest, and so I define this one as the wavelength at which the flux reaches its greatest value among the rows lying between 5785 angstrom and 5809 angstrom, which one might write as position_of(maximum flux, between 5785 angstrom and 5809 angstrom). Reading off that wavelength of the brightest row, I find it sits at 5794.70 angstrom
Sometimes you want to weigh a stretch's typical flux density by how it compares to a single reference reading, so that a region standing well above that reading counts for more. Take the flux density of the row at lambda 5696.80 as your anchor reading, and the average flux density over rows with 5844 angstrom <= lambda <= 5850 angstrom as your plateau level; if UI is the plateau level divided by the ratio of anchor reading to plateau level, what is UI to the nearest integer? 42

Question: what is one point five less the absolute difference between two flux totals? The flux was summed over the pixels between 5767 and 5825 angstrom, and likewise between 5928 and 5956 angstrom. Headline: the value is -498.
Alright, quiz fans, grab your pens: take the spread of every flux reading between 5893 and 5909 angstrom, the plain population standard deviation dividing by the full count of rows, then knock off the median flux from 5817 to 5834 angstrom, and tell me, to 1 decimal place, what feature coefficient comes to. -40.0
